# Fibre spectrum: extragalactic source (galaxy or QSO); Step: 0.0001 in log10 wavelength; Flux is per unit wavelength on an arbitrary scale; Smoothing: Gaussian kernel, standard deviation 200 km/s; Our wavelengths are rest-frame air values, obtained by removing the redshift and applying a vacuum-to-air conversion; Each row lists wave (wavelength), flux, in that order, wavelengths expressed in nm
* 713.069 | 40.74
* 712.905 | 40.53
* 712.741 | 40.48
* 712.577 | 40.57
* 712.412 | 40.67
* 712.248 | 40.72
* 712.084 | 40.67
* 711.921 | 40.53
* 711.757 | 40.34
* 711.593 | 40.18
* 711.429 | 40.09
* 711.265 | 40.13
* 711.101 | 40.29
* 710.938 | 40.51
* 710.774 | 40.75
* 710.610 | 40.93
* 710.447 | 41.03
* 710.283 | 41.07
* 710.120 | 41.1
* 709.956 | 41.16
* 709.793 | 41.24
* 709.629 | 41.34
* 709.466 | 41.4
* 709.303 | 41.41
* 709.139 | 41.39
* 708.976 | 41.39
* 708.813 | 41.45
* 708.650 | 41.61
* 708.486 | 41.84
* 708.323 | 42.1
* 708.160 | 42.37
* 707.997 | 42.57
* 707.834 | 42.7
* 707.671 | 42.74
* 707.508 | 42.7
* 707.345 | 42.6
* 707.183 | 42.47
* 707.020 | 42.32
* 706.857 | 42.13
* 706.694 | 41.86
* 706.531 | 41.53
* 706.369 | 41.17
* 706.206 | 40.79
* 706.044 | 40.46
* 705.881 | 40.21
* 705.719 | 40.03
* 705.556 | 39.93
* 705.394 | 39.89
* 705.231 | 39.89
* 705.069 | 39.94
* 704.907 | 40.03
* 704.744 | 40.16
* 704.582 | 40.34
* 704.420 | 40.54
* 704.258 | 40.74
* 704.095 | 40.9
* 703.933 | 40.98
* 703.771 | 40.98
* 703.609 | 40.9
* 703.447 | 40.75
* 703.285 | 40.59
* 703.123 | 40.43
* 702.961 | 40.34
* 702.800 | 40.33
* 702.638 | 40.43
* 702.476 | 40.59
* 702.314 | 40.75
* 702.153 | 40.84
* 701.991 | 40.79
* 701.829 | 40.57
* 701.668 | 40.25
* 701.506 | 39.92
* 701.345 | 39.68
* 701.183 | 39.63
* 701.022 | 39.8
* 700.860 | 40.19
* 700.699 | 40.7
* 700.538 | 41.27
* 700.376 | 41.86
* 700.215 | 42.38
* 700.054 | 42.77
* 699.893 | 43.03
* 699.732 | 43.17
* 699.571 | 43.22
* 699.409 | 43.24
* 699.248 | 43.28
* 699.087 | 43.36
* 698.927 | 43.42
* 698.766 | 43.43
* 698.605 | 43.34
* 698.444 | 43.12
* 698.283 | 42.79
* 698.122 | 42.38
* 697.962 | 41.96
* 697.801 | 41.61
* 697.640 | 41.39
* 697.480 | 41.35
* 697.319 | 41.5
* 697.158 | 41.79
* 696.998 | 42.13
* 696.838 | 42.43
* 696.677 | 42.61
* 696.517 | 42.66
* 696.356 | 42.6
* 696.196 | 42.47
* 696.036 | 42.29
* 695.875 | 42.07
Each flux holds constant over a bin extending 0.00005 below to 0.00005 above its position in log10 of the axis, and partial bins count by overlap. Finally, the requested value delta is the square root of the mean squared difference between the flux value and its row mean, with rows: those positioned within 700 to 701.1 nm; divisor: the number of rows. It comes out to 1.0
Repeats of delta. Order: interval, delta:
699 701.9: 1.4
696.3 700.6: 0.7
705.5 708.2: 1.0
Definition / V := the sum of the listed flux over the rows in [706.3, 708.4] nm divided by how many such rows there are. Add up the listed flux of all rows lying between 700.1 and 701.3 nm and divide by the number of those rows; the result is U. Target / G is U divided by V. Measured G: 0.97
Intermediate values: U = 40.8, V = 42.3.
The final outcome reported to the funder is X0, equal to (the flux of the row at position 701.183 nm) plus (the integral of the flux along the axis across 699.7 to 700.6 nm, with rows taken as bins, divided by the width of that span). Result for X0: 82.0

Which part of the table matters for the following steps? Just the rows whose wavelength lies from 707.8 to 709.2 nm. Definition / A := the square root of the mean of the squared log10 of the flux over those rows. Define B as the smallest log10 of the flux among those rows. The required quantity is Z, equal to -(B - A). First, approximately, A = 1.62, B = 1.62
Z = 0.0057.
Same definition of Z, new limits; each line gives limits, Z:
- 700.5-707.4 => 0.0112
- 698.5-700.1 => 0.0046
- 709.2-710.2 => 0.0018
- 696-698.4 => 0.0081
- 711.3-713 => 0.0042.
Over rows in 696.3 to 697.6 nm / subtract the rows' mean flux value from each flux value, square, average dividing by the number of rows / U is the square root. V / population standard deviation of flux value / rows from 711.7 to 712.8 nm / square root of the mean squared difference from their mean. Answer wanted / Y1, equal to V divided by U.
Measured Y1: 0.2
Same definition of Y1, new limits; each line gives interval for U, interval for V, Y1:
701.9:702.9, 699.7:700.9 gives 5.5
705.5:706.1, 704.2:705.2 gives 1.4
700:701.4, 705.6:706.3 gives 0.3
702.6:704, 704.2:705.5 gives 1.2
